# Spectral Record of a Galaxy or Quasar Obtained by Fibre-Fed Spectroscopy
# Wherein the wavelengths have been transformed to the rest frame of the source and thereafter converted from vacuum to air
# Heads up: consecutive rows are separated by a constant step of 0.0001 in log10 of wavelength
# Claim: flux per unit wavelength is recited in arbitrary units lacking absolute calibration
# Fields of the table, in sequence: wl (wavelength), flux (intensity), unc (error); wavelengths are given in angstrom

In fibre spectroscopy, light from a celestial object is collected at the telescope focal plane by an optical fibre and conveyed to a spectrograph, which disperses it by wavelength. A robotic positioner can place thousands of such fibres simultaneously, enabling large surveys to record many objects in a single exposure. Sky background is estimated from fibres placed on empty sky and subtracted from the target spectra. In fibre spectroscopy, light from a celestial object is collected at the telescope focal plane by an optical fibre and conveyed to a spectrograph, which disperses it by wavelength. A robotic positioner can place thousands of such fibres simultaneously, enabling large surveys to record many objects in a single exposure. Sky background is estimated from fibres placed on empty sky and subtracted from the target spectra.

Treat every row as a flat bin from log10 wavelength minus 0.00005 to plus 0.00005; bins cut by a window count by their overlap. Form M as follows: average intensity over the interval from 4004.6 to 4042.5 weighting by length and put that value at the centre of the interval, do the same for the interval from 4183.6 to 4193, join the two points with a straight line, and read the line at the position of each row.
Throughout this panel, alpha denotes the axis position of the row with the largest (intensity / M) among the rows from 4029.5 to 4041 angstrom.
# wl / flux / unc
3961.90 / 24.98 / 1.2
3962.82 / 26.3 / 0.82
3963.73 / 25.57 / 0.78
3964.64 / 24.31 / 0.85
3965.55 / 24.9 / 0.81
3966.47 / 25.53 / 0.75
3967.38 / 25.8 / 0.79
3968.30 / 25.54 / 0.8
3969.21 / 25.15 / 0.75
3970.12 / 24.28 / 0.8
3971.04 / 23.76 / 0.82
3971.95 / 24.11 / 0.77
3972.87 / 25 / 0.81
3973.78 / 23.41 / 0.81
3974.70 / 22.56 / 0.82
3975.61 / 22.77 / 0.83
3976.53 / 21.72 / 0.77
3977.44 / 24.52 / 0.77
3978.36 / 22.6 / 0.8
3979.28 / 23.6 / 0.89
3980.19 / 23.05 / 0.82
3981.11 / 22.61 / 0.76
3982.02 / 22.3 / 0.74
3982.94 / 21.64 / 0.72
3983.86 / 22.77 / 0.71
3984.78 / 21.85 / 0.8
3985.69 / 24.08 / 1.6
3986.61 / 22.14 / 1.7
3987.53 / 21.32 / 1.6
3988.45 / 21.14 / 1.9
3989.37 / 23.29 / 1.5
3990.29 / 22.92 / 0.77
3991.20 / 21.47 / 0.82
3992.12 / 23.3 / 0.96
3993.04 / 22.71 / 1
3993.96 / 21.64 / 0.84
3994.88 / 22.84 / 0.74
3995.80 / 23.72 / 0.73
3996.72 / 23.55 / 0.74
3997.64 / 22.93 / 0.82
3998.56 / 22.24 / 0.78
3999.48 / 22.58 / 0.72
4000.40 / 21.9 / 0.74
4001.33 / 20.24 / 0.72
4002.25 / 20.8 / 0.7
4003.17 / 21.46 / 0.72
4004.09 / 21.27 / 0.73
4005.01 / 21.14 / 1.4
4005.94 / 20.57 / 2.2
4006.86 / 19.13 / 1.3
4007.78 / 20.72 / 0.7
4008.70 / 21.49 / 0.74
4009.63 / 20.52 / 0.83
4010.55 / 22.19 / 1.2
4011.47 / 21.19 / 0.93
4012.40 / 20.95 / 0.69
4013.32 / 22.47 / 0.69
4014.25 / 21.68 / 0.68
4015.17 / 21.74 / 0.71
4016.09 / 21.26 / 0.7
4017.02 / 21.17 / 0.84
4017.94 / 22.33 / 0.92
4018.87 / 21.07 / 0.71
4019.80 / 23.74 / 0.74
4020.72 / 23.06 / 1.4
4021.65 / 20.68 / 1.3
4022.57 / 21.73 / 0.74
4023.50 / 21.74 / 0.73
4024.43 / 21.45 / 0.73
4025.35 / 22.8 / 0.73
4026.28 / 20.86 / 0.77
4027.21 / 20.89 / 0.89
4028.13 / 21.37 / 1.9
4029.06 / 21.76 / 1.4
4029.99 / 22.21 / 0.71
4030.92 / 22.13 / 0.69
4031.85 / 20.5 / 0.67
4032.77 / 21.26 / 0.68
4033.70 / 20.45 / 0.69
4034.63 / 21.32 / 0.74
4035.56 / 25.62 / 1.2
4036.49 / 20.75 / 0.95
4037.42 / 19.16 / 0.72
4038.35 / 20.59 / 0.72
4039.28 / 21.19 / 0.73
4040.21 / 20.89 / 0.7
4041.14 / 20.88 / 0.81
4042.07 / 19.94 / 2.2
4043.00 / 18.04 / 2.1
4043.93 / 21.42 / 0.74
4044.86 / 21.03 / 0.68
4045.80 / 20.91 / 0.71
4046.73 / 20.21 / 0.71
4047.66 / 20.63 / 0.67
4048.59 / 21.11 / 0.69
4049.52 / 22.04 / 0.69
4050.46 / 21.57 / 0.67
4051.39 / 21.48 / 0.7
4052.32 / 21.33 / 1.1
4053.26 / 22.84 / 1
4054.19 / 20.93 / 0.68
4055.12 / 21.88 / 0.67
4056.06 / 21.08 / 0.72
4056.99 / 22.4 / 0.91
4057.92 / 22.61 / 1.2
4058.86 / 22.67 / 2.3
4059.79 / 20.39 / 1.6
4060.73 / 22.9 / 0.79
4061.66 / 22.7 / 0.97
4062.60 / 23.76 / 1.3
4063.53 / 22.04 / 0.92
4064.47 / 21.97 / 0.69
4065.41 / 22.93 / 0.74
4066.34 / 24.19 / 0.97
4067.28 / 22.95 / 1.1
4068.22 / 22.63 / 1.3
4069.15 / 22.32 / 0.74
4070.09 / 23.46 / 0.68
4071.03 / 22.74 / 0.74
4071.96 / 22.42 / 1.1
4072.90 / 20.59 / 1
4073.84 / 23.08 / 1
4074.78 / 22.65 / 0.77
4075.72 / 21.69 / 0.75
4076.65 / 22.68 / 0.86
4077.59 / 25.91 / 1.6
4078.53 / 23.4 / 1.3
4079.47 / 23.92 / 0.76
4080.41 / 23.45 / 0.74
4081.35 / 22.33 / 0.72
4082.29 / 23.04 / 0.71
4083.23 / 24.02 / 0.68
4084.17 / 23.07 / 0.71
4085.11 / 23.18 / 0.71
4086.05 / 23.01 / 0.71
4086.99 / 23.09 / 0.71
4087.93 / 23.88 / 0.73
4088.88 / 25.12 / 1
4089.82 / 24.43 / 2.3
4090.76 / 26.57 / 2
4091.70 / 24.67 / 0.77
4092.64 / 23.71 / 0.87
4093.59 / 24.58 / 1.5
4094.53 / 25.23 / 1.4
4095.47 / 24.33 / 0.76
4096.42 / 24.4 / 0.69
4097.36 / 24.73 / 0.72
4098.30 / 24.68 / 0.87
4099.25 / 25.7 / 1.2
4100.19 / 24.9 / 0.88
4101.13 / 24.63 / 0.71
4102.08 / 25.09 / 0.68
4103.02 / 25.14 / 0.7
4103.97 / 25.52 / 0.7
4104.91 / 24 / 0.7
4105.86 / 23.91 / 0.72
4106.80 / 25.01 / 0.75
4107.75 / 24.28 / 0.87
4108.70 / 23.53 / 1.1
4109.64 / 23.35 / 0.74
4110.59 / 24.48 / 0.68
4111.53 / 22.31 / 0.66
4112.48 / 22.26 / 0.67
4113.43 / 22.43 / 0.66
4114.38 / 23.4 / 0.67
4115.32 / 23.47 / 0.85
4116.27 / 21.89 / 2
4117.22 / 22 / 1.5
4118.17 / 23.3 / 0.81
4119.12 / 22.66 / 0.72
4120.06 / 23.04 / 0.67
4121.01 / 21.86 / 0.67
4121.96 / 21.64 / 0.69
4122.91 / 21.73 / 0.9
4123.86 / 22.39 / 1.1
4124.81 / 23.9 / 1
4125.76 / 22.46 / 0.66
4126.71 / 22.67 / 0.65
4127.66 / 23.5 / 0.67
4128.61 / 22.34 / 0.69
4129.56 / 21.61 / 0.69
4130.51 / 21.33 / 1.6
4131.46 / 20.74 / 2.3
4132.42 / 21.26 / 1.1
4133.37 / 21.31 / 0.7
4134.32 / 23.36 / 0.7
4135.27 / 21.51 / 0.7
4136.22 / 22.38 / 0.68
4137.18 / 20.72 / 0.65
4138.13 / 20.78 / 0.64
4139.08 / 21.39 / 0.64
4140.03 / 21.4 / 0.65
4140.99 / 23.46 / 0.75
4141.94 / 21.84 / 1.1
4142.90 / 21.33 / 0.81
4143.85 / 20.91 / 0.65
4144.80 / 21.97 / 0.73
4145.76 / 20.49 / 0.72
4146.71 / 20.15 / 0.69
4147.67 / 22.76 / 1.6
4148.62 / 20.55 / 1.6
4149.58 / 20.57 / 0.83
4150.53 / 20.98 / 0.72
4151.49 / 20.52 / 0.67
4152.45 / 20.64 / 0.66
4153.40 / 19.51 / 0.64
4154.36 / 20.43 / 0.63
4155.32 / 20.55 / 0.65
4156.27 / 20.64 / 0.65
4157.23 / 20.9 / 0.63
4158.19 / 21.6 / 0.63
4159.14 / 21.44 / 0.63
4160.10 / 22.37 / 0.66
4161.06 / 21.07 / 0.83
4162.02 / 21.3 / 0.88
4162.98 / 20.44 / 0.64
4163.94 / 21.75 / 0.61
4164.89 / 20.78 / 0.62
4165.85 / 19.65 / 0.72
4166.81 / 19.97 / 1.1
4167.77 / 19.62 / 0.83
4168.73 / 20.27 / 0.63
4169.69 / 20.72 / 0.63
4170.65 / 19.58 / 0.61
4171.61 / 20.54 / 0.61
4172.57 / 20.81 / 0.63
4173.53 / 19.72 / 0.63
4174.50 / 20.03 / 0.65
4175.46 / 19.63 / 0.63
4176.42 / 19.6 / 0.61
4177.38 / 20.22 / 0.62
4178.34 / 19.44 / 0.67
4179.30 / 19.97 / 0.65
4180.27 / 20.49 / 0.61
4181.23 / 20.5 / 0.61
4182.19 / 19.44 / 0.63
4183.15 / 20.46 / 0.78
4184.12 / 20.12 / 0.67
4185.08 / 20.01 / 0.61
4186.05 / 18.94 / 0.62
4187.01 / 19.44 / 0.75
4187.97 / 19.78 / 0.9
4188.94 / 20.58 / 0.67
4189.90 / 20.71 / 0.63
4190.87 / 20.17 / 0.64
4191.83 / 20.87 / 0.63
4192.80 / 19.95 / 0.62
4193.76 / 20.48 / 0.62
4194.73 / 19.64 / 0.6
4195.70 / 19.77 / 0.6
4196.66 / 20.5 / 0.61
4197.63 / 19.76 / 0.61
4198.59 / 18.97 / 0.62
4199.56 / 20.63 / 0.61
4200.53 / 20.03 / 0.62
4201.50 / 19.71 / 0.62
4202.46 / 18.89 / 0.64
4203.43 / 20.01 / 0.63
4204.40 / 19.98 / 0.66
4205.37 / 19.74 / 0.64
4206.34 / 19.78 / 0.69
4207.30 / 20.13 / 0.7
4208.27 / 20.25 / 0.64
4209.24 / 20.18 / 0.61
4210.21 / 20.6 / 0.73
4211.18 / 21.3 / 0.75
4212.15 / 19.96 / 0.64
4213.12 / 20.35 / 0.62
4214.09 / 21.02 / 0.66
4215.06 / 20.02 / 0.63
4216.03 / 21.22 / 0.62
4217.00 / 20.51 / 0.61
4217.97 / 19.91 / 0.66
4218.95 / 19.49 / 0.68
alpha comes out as 4035.56 angstrom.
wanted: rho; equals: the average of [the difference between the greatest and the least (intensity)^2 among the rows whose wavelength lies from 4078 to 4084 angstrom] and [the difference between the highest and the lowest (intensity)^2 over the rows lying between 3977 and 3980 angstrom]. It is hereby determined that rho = 84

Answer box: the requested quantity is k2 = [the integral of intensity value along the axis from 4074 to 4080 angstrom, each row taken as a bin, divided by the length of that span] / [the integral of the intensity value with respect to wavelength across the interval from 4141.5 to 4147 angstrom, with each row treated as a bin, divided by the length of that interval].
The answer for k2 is 1.10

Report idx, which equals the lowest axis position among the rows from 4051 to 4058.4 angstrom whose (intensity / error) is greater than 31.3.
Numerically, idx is 4055.12 angstrom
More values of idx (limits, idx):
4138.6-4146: 4139.08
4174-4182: 4176.42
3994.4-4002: 3995.80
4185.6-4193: 4189.90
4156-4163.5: 4156.27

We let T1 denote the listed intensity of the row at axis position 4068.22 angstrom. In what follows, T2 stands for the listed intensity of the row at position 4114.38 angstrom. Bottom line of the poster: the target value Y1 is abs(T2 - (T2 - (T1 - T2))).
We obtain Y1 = 0.8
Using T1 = 22.63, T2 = 23.4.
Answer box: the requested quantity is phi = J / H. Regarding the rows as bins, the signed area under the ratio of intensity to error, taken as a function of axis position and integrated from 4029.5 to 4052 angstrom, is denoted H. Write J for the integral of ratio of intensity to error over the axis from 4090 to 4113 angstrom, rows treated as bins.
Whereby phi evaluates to 1.10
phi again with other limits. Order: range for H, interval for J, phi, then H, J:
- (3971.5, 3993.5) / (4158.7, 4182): 1.28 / 558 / 715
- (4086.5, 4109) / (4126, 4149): 0.99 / 640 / 634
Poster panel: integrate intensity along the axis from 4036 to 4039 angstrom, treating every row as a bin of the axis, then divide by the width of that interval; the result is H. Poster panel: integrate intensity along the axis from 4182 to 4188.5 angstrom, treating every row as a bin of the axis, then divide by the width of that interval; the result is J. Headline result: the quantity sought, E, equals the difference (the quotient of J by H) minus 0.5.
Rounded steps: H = 20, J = 19.7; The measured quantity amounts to 0.47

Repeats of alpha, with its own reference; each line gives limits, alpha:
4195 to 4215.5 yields 4211.18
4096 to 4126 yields 4099.25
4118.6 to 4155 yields 4124.81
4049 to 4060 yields 4053.26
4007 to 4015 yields 4013.32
